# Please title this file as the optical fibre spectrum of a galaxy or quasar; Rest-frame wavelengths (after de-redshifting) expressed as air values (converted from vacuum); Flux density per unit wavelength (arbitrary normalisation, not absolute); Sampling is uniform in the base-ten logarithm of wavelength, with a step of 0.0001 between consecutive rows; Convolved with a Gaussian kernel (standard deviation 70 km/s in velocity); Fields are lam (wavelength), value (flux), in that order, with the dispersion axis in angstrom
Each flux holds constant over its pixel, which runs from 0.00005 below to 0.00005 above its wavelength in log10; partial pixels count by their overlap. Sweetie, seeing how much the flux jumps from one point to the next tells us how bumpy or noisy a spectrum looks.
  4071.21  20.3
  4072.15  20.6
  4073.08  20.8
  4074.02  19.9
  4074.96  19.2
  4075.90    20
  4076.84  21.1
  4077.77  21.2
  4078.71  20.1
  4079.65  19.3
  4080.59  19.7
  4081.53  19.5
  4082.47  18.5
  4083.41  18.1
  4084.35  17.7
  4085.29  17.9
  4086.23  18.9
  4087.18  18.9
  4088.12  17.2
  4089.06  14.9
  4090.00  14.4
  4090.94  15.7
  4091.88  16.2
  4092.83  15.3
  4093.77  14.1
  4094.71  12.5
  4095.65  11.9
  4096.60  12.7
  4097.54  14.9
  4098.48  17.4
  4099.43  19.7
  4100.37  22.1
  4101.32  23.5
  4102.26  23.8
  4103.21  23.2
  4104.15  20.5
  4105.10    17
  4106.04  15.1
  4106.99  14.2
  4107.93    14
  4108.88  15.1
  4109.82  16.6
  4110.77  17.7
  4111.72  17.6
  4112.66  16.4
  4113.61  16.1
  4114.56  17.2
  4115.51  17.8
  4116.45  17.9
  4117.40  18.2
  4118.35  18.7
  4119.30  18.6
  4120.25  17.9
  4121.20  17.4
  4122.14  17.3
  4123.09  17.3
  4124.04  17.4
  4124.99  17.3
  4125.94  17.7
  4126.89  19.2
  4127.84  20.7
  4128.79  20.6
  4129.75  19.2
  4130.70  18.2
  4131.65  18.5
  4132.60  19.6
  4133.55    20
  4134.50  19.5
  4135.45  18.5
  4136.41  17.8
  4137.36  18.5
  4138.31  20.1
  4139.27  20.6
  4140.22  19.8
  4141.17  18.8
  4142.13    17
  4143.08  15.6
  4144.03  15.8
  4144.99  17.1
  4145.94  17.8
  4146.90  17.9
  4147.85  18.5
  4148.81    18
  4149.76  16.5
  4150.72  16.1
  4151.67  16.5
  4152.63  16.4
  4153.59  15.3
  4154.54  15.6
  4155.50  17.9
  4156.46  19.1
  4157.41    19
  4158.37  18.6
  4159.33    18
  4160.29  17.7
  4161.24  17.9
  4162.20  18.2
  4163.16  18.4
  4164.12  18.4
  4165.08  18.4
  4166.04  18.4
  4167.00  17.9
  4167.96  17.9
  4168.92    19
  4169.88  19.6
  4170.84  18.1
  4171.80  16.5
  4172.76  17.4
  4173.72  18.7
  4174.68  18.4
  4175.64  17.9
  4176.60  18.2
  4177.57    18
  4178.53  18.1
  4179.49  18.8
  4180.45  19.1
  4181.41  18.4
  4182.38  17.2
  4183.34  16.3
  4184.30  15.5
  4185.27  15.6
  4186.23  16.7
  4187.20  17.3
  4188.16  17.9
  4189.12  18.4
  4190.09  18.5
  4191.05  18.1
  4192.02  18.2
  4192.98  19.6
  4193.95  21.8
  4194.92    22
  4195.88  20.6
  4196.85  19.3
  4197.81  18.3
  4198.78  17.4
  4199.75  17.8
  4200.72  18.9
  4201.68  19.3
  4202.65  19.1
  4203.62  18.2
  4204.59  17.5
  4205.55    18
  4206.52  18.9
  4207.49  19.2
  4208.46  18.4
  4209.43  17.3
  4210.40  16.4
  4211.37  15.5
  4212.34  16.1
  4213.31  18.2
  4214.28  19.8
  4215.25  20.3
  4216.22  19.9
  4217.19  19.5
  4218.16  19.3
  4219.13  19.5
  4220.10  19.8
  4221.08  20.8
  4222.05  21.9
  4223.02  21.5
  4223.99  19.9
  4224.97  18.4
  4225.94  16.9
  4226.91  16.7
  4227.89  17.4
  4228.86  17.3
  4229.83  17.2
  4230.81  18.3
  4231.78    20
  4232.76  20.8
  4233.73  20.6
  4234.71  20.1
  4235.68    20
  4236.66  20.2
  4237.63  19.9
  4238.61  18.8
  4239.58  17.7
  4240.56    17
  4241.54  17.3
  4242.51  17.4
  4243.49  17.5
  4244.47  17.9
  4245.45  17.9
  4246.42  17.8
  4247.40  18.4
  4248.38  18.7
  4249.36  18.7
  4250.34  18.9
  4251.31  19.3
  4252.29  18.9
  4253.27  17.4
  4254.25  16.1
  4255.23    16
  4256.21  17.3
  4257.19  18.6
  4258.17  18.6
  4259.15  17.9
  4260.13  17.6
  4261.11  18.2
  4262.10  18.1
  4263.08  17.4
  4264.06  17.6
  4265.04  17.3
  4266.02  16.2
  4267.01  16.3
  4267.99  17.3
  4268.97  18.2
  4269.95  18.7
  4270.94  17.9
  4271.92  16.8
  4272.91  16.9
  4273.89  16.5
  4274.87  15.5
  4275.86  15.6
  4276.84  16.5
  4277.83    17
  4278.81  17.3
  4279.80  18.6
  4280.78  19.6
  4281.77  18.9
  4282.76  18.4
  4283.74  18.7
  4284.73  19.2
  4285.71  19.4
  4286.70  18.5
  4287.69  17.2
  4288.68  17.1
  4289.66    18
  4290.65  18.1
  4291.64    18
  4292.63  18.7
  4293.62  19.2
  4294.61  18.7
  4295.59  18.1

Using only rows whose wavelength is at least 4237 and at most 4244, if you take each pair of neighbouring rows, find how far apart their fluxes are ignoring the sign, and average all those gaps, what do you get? 0.57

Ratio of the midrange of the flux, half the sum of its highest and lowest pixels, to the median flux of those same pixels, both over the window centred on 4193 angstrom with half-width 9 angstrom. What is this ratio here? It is 1.02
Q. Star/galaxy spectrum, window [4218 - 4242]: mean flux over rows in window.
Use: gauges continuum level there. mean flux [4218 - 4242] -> 19.1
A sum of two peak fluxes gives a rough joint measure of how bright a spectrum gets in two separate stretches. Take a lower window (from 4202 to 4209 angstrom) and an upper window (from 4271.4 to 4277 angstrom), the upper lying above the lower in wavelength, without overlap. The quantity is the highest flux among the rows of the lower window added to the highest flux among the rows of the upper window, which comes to 36.1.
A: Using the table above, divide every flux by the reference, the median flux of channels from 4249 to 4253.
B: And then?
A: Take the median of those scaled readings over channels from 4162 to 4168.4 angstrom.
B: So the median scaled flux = 0.97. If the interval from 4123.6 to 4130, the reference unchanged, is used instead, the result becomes 1.02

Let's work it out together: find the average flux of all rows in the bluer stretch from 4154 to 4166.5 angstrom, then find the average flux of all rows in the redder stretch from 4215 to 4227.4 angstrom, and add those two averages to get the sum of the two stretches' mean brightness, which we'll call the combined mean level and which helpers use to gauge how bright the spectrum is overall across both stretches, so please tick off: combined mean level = 37.7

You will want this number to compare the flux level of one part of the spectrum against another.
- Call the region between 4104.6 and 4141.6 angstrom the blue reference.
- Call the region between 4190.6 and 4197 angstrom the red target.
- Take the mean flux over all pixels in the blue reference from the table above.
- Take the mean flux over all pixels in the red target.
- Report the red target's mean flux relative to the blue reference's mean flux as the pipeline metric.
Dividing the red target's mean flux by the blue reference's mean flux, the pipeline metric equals 1.11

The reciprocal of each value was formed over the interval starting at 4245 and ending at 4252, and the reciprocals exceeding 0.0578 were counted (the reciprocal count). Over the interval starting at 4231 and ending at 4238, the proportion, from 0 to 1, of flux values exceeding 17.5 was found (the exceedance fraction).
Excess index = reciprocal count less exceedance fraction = -1.0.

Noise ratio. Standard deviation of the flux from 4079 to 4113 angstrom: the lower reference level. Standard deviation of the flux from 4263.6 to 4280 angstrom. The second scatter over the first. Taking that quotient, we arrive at 0.3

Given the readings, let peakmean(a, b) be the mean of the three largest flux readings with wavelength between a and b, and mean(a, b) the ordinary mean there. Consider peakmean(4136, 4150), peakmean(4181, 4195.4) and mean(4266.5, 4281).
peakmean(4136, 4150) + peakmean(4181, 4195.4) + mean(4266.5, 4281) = 58.5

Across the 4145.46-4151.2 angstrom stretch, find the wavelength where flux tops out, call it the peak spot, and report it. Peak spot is 4147.85 angstrom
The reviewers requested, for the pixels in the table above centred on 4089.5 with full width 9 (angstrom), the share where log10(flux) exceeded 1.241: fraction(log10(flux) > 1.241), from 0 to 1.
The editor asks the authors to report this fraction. 0.30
